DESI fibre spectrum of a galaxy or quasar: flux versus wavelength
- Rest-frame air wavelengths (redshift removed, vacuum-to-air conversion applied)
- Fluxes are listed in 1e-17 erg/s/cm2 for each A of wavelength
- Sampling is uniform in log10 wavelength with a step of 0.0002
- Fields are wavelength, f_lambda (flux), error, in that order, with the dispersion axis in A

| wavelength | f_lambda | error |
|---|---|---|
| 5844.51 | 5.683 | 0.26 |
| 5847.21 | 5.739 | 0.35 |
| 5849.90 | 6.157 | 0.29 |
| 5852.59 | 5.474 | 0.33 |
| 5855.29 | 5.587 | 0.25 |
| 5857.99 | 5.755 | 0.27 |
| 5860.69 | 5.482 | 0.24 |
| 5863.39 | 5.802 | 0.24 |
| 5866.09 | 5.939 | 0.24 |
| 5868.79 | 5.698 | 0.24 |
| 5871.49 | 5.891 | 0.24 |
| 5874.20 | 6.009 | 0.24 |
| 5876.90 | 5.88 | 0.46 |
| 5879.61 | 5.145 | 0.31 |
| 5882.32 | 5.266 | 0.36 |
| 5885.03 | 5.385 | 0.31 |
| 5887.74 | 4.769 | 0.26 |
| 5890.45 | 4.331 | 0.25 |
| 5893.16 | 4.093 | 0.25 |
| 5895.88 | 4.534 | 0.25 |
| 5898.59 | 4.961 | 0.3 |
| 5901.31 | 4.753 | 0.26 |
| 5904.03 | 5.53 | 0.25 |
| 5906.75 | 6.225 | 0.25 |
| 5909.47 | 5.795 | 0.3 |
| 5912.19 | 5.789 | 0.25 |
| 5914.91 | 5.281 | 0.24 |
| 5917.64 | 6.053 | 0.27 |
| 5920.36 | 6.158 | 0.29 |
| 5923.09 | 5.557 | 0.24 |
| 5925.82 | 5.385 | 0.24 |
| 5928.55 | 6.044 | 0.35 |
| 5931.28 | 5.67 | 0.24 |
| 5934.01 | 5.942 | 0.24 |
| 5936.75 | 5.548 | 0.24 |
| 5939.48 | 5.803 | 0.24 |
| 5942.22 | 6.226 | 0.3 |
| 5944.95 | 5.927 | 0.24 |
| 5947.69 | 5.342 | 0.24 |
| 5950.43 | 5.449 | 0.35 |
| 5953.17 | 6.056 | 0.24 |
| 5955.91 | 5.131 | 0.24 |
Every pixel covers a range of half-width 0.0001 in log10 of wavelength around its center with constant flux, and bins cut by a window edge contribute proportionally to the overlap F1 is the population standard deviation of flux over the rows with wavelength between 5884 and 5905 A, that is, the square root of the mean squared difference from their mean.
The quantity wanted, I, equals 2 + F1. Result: 2.46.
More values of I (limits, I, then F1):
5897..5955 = 2.39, 0.39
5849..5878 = 2.21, 0.21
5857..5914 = 2.59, 0.59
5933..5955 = 2.29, 0.29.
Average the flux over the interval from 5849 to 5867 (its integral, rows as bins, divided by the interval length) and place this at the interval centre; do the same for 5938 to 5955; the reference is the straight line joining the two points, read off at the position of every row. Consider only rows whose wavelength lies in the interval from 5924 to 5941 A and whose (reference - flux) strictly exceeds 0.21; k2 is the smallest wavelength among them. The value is 5925.82 A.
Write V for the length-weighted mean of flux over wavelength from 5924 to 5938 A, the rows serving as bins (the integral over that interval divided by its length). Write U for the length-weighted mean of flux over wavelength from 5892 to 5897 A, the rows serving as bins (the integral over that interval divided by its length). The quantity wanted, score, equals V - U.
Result 1.4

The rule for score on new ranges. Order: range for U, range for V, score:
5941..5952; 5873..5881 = -0.1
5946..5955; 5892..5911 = -0.5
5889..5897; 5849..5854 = 1.5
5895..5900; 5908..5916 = 0.9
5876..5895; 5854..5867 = 0.8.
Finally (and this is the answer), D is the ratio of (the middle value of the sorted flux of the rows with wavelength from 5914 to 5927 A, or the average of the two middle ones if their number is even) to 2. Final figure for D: 2.78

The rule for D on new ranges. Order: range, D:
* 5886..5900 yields 2.27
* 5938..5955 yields 2.93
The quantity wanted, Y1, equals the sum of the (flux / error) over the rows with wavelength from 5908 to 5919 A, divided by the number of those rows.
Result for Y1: 21.7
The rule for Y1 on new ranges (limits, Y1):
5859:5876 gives 24.2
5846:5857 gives 19.1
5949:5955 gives 20.4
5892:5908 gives 19.4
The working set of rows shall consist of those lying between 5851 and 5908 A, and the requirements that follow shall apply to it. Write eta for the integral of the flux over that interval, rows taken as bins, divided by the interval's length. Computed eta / 5.36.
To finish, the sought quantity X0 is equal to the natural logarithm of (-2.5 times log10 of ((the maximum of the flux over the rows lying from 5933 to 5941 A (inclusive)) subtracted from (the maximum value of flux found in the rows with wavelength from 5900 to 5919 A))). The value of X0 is 0.3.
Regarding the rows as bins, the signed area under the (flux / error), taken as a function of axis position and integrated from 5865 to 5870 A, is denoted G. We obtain 121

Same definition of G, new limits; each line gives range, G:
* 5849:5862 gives 271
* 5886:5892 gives 107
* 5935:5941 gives 142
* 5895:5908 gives 260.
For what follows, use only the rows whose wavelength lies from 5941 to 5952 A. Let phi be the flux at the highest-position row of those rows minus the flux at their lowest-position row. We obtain -0.8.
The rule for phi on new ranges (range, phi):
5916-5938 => -0.5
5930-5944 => 0.6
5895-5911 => 1.3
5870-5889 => -1.1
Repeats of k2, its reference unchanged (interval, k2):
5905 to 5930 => 5914.91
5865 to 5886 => 5879.61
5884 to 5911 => 5885.03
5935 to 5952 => 5936.75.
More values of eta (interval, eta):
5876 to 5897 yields 4.91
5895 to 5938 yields 5.59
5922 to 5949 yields 5.75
